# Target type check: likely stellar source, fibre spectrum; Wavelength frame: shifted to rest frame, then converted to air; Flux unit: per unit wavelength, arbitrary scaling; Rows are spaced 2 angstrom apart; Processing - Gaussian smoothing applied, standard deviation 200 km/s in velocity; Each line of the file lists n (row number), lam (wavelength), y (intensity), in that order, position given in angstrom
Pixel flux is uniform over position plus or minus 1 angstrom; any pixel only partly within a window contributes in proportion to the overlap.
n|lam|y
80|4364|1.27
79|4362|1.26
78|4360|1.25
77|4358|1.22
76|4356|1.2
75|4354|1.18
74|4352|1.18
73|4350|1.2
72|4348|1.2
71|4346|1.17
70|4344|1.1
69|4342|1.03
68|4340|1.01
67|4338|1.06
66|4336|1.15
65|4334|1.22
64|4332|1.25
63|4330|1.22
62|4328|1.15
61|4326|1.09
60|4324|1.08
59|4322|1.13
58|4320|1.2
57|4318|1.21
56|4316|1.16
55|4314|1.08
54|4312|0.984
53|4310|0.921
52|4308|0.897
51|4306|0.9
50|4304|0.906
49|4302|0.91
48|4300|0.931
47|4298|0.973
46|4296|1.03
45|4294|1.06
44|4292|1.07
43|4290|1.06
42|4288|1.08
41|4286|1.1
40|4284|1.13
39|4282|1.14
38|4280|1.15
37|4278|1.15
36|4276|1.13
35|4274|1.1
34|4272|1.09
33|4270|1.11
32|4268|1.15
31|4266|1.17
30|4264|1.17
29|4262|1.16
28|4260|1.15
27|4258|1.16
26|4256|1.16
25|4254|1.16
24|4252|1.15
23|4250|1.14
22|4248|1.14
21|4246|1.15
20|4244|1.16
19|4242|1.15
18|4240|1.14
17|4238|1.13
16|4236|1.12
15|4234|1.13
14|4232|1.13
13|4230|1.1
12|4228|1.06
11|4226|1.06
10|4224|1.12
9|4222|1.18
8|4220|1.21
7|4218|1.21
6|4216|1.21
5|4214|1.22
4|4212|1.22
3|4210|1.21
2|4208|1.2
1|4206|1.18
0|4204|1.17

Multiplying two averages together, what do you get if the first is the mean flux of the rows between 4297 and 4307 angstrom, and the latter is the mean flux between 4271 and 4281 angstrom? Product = 1.04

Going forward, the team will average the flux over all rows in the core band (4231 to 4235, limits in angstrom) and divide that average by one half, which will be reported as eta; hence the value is 2.26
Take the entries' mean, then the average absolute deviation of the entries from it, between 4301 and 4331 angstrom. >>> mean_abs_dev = 0.11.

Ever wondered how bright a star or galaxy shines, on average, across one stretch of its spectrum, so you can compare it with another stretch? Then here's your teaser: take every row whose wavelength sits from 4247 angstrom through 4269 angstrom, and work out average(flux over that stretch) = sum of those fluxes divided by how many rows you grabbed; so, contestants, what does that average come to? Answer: 1.16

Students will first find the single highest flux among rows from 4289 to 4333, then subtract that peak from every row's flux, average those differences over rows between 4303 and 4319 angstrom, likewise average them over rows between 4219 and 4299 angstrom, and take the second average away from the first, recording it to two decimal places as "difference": -0.12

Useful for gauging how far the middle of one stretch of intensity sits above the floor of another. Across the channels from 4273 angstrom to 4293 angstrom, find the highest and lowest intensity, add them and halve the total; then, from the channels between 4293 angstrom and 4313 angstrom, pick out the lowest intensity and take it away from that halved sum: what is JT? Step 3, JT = 0.21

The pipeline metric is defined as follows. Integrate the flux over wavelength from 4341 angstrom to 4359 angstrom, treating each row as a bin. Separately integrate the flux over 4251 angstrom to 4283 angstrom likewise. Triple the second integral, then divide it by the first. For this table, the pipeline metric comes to 5.2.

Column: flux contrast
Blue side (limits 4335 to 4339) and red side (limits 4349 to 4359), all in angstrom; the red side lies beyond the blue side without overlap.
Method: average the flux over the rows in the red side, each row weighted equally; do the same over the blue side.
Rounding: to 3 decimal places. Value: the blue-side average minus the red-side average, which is -0.091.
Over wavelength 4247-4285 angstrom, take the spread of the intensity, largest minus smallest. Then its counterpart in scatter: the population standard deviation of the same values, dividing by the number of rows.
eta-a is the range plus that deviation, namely 0.10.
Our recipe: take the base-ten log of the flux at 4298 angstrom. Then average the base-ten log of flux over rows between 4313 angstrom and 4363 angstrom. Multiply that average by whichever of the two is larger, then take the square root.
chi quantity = 0.064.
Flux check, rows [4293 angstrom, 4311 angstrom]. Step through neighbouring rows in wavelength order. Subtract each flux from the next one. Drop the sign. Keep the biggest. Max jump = 0.057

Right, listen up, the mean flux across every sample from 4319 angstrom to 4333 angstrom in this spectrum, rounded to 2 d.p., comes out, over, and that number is 1.16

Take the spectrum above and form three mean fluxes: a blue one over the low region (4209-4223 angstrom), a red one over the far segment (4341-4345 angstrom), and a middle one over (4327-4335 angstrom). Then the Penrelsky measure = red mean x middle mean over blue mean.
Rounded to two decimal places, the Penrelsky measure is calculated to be 1.07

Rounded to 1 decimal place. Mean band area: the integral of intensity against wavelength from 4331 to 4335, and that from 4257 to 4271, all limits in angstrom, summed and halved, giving 10.5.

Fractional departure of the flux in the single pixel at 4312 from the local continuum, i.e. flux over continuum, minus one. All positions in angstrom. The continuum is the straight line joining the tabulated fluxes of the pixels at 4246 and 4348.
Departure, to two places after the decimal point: -0.17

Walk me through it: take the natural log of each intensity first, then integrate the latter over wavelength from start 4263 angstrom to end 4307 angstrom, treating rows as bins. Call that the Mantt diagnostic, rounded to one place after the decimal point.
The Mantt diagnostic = 2.8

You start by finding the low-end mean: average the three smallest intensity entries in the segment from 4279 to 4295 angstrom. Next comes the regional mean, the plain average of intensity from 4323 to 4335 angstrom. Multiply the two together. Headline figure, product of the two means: 1.24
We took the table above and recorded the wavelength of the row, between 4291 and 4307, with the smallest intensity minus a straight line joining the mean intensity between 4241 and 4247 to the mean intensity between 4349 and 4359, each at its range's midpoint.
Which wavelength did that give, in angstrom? 4306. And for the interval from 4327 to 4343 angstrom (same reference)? 4340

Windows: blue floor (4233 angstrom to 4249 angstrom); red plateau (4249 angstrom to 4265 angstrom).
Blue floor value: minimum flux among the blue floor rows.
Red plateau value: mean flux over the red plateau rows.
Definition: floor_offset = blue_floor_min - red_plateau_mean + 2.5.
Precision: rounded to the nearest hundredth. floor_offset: 2.46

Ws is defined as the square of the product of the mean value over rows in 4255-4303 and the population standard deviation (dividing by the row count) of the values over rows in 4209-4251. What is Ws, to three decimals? 0.003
